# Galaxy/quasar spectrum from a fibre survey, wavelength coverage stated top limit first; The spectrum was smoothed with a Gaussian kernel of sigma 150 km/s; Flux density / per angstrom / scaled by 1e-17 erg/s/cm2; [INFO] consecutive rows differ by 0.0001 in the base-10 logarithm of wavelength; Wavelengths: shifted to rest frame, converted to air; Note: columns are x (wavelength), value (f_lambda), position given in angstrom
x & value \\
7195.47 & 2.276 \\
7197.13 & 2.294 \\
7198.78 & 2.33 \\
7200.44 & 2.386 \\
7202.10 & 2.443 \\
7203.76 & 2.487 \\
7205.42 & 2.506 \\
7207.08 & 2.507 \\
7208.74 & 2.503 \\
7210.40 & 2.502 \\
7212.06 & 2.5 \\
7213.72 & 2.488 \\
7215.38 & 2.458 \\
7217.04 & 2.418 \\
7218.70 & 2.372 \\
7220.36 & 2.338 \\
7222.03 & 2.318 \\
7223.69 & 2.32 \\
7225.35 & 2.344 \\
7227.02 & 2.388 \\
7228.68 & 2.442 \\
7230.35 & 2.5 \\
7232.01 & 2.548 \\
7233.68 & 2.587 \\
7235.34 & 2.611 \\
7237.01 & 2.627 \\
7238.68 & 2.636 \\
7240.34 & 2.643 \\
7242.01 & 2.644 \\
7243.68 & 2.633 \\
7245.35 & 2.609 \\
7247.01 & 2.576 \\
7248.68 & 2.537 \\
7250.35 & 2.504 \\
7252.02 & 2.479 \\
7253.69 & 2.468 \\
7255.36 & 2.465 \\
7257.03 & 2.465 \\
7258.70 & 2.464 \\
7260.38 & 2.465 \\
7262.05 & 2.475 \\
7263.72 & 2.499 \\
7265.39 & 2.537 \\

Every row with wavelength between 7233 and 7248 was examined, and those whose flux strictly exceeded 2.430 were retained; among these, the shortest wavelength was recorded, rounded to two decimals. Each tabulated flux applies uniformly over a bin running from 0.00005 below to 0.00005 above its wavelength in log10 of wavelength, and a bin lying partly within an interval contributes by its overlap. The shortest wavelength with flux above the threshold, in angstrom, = 7233.68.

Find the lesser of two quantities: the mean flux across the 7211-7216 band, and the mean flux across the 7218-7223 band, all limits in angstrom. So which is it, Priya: 2.34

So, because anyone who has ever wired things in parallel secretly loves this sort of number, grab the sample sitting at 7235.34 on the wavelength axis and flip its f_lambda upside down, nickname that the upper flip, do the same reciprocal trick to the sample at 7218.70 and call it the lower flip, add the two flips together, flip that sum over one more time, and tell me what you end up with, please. 1.24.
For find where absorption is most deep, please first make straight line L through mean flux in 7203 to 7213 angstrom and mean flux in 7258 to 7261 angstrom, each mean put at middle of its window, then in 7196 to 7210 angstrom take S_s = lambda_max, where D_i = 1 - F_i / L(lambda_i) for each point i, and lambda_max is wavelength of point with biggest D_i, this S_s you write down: 7197.13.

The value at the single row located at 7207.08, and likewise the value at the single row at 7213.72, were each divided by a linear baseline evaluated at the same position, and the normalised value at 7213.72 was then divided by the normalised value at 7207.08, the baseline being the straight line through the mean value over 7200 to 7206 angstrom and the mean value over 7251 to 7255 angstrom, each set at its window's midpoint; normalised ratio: 0.99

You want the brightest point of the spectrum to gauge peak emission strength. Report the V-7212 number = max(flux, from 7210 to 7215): 2.502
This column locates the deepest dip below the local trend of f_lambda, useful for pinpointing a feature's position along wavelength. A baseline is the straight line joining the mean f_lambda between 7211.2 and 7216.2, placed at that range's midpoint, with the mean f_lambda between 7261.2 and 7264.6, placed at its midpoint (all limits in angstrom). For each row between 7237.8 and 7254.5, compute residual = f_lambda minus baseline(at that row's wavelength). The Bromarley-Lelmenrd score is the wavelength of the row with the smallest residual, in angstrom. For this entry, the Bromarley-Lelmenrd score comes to 7253.69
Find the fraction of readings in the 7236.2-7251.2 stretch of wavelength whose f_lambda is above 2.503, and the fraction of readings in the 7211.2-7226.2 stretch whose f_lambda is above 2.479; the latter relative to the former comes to 0.2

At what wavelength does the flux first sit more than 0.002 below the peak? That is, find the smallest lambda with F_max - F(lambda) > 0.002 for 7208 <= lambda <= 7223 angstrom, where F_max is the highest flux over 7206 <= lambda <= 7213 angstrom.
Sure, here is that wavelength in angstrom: 7208.74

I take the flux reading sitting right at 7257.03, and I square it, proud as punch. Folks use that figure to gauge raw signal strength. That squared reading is 6.08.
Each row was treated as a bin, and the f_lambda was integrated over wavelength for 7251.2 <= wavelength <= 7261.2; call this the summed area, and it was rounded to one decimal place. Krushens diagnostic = 24.7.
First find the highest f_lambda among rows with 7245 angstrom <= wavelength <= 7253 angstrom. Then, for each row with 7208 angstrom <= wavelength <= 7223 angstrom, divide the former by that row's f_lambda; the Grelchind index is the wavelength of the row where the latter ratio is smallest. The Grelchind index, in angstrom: 7208.74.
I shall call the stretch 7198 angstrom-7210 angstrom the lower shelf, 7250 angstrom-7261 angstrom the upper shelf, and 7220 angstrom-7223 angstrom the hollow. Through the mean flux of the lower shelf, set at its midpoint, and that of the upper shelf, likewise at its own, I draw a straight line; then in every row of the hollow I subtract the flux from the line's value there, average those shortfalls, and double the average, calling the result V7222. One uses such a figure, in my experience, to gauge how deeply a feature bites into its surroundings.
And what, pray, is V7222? 0.26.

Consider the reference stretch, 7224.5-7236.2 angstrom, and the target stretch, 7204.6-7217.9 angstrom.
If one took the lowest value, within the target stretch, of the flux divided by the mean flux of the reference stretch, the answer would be 0.97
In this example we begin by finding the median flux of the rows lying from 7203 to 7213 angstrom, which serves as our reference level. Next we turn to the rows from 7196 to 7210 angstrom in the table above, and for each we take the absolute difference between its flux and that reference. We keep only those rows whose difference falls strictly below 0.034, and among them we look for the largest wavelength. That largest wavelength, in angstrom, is 7208.74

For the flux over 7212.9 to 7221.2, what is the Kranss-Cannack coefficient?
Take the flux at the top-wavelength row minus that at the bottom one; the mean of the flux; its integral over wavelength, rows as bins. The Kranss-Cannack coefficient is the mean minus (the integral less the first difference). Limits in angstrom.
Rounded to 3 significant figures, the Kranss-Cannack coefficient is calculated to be -17.8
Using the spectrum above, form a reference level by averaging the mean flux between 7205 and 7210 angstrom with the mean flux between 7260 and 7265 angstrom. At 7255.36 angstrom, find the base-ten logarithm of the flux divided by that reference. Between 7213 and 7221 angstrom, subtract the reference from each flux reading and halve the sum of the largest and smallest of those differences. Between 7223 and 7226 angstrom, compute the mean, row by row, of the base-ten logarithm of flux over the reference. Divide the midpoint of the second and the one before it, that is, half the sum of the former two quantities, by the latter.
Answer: 1.5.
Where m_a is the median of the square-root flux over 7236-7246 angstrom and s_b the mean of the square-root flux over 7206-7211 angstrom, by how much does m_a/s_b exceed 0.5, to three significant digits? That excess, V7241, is 0.526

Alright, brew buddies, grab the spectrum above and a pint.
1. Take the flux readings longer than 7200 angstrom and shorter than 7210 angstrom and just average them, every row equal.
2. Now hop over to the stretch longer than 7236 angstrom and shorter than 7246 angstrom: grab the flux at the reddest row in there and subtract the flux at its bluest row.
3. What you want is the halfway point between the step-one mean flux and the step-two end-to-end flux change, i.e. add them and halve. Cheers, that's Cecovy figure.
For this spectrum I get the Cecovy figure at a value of 1.23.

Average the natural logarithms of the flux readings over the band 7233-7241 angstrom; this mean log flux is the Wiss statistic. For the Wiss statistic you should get 0.96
